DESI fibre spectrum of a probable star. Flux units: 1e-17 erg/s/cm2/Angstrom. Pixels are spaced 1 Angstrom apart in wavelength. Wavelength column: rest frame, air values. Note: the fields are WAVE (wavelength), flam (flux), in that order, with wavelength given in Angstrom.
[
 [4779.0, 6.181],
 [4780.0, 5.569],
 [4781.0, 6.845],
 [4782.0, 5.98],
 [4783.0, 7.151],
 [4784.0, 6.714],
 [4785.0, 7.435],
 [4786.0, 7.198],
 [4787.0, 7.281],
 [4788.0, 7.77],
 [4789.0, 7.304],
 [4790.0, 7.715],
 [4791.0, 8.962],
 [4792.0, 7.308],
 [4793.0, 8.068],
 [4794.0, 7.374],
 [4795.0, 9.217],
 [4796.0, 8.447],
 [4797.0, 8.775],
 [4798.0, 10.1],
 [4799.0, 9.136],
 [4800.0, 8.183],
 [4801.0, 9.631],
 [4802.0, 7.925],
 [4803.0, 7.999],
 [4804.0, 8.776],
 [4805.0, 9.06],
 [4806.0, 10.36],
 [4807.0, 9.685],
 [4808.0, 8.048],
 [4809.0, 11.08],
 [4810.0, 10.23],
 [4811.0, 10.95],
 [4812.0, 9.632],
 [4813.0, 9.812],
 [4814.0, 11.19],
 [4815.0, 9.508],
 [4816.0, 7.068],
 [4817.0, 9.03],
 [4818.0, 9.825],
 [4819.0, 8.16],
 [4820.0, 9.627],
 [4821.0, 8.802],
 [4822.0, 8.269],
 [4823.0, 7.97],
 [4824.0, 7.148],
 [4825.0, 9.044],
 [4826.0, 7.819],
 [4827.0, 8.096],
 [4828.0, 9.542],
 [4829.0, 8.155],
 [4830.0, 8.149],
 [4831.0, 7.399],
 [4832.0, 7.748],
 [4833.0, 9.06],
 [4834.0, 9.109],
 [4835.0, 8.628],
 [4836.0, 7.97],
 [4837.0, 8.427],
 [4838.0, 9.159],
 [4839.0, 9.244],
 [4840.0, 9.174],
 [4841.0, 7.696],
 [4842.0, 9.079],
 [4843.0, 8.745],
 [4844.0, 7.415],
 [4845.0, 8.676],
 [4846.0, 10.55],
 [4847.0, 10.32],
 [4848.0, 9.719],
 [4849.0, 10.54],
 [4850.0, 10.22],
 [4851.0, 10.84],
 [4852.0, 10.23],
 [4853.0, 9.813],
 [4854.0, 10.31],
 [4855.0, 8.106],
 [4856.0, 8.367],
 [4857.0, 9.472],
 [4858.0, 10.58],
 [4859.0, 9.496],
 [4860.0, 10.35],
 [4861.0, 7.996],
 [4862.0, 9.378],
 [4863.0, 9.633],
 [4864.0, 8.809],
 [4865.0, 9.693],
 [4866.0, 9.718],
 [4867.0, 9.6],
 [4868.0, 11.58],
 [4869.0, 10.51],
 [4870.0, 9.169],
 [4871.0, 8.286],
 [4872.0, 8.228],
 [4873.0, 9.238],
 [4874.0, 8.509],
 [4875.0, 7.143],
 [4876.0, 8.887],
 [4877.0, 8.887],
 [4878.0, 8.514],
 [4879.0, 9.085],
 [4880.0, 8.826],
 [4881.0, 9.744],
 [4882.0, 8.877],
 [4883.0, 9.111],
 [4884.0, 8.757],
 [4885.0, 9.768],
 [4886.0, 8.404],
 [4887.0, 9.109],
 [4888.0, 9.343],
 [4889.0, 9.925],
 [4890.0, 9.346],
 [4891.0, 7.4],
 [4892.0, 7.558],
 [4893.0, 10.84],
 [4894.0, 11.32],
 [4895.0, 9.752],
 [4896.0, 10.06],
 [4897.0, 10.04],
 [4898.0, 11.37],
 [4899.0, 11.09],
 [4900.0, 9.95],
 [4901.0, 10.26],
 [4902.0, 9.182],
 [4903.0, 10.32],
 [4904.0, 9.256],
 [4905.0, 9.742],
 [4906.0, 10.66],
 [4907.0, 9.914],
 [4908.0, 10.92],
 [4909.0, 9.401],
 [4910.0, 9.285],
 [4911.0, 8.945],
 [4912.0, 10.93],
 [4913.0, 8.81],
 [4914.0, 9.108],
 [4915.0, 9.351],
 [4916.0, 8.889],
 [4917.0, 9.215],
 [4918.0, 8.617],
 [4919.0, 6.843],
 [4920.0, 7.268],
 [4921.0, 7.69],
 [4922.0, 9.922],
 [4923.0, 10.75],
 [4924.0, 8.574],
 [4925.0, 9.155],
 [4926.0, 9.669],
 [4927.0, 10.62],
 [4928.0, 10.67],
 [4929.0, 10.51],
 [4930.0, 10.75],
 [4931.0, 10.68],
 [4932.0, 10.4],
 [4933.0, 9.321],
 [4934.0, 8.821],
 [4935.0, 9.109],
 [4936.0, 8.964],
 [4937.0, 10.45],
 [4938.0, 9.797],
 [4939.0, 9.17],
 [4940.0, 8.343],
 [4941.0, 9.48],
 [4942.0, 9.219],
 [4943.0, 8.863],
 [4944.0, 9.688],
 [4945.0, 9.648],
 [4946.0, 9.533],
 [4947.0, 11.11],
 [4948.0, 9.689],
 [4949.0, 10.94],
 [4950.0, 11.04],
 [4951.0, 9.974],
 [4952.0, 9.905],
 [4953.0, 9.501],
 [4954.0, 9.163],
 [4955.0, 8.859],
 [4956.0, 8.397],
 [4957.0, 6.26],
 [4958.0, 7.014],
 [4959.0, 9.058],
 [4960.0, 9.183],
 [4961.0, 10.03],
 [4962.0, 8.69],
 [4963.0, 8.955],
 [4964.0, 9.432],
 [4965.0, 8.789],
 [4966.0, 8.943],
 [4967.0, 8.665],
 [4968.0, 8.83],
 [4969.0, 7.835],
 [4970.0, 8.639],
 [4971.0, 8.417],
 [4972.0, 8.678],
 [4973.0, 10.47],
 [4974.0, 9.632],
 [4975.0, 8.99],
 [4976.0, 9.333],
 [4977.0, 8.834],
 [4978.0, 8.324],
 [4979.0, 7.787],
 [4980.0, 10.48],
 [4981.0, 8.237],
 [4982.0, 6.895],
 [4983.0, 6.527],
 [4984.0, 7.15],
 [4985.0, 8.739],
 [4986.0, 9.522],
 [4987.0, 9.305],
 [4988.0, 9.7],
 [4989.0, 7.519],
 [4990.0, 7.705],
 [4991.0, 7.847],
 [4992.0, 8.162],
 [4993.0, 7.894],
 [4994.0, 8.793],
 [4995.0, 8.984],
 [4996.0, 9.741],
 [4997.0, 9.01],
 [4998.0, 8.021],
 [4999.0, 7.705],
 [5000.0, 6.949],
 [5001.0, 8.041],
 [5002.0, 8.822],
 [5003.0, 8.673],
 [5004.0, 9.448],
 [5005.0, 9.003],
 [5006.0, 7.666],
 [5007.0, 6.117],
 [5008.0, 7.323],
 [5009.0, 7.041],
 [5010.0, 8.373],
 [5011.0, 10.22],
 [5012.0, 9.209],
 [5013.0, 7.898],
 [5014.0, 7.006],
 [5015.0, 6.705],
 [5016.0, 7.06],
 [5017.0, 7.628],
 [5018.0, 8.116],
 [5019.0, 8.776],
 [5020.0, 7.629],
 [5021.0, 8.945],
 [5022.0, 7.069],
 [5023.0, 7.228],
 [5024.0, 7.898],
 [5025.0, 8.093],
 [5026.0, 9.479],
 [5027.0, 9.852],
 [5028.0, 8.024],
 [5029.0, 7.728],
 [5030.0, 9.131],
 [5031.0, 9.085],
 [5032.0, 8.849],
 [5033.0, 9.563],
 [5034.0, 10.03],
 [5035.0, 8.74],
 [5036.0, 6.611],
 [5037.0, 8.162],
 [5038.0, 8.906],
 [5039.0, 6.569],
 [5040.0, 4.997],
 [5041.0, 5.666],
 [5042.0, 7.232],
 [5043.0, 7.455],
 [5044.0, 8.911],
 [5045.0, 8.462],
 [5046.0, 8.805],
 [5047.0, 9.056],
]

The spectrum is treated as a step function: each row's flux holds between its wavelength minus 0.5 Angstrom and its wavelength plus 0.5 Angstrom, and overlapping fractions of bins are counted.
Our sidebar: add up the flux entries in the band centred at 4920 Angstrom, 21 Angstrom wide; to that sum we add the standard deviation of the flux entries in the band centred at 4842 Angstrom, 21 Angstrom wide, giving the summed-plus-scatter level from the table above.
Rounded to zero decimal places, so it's 197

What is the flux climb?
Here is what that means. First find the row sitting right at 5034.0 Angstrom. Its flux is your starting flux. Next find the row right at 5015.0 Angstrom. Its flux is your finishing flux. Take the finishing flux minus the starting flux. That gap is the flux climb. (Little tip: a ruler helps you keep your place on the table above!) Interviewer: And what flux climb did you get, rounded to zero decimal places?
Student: -3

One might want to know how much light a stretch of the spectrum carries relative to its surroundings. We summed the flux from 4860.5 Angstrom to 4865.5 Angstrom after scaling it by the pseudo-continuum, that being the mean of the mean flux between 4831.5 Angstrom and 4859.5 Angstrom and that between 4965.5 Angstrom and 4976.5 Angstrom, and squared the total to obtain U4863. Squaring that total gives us 25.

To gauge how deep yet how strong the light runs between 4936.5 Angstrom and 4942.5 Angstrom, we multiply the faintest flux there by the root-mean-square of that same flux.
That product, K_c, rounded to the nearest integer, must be 79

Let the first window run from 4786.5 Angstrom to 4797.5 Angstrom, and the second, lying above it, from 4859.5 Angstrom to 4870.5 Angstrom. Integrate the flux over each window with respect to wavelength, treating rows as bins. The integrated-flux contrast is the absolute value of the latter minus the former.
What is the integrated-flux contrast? 18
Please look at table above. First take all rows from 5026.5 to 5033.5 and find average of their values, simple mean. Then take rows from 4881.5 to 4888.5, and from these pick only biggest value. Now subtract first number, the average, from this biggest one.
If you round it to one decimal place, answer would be 0.9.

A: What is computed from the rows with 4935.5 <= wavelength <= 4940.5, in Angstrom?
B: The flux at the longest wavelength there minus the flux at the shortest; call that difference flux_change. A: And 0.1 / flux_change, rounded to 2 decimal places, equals -0.16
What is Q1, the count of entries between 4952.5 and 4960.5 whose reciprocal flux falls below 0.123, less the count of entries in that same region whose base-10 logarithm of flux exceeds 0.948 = 2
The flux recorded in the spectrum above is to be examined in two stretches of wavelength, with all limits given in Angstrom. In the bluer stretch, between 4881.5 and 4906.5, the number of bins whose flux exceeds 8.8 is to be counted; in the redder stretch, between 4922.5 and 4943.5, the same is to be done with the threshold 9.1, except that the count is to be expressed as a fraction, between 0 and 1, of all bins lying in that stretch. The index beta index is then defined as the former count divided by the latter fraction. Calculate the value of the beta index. 28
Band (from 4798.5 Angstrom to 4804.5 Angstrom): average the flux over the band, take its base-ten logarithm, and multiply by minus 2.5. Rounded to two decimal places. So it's -2.34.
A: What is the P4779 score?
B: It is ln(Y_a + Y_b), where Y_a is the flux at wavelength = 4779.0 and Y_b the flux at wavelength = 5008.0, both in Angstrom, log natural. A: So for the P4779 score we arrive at 2.60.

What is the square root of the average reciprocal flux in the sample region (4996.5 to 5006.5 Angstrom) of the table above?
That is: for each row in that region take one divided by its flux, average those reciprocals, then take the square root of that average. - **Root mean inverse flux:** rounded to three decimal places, 0.348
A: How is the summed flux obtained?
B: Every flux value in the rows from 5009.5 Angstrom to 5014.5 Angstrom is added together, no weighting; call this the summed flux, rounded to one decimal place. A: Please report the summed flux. 42.7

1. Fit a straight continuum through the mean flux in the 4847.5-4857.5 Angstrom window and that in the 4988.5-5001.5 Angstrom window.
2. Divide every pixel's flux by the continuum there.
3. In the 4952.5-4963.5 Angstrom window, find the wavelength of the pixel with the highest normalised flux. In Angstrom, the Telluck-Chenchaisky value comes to 4961.0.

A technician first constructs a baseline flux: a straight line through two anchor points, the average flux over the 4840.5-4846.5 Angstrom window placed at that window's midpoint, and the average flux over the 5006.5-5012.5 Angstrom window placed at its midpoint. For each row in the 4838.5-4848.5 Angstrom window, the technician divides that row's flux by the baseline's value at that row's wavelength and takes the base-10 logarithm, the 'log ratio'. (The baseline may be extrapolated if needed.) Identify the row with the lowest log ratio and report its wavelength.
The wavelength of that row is 4844.0 Angstrom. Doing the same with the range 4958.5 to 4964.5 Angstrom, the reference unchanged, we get 4962.0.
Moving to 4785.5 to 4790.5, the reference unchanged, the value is 4786.0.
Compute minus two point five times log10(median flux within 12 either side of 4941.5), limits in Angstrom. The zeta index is -2.46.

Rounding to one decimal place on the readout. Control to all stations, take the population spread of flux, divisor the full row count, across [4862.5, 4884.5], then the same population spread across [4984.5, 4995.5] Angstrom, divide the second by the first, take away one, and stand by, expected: -0.1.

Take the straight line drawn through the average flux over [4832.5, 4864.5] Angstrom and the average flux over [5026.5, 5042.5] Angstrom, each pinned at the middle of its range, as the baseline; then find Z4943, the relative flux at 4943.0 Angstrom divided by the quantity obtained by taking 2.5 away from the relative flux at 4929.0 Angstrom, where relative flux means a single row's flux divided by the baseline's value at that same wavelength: -0.79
